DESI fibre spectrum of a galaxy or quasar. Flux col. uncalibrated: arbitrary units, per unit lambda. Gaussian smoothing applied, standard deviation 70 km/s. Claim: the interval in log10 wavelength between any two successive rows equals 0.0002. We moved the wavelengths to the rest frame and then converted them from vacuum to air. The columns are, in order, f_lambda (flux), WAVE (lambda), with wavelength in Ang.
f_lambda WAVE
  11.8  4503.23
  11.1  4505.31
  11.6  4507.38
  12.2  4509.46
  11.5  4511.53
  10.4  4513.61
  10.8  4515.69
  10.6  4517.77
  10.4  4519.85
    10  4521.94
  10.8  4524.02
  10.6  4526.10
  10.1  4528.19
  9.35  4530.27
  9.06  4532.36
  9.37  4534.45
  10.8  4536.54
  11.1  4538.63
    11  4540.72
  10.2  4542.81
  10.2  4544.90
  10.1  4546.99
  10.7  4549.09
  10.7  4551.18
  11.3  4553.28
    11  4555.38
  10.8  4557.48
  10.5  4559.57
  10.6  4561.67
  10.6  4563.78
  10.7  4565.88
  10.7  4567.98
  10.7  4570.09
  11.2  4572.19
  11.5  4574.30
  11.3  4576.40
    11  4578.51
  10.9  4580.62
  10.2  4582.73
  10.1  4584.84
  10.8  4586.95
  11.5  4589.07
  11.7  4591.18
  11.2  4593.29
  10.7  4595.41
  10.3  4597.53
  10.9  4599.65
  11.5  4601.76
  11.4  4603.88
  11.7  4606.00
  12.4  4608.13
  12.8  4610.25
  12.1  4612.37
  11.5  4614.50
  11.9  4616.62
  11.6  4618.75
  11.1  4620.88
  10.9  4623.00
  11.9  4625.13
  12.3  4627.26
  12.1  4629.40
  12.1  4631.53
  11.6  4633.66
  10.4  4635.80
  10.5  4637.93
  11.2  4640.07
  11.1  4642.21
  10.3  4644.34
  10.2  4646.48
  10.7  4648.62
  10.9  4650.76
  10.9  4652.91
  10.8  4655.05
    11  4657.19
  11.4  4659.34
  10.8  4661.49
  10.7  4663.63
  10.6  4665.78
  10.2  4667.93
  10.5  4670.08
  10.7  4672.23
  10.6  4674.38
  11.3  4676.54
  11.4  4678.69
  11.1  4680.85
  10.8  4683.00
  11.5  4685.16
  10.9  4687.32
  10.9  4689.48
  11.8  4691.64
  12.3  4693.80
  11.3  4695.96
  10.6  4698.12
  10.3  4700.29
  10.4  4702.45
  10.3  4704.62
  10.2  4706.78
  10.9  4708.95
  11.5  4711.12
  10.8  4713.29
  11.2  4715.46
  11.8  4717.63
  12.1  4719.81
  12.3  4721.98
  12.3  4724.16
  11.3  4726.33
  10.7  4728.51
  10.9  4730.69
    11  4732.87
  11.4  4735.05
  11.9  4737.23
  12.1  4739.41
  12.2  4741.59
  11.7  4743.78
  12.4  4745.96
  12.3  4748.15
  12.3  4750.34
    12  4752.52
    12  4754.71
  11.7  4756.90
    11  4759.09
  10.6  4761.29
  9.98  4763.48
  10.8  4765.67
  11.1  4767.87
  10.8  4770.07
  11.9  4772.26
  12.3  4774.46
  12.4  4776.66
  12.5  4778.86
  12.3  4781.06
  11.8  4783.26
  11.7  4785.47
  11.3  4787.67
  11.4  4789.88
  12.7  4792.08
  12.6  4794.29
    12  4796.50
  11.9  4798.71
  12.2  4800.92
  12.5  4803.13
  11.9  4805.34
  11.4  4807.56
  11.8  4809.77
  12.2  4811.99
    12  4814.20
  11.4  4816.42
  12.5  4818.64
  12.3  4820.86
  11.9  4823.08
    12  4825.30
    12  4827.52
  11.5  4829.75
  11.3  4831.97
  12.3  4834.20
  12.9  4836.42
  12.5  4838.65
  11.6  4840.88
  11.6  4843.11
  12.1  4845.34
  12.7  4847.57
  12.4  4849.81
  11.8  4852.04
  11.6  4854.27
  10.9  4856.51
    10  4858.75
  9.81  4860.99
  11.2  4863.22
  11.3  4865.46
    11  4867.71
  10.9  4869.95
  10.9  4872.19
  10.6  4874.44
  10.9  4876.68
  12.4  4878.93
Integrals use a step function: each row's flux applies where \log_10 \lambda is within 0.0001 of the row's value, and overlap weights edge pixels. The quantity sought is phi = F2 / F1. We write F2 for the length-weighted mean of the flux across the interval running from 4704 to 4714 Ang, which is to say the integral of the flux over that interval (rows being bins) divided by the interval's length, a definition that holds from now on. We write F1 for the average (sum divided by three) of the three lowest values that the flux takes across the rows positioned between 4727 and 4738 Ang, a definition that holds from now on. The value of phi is 0.99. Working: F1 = 10.9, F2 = 10.76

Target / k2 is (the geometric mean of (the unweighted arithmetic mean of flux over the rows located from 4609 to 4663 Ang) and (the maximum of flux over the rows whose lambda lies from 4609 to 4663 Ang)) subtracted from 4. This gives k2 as -8.02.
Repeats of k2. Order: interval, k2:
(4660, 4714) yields -7.58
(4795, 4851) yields -8.46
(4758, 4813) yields -8.20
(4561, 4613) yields -7.94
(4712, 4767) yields -7.97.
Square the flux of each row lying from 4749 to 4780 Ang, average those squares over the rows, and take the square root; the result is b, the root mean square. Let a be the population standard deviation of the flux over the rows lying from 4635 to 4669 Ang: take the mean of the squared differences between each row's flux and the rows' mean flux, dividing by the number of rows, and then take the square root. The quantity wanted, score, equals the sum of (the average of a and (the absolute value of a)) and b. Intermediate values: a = 0.34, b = 11.6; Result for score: 11.9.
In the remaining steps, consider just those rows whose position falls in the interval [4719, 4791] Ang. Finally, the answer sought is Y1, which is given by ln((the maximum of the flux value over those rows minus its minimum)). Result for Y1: 0.92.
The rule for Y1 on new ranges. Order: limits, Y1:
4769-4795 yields 0.64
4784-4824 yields 0.34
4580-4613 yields 0.99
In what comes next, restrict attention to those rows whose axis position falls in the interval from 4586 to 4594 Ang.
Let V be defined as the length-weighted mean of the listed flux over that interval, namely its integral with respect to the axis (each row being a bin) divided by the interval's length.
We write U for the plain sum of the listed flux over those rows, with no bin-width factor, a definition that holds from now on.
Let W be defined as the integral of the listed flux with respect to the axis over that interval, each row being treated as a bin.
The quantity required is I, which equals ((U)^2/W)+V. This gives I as 34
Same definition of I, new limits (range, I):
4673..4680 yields 25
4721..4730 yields 32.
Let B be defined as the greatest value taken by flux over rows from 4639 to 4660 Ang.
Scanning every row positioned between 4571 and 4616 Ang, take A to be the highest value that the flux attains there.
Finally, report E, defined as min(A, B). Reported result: 11.4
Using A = 12.8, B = 11.4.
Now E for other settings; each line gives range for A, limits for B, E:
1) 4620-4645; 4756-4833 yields 12.3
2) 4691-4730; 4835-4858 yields 12.3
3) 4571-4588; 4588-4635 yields 11.5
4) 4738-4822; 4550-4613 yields 12.7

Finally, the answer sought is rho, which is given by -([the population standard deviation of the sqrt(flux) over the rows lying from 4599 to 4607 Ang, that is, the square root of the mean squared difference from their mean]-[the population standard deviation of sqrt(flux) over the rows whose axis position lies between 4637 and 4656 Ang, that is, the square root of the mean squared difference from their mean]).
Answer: 0.006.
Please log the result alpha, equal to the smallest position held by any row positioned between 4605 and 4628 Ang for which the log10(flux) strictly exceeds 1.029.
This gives 4606.00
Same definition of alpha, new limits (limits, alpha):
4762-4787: 4765.67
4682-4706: 4683.00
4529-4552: 4536.54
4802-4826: 4803.13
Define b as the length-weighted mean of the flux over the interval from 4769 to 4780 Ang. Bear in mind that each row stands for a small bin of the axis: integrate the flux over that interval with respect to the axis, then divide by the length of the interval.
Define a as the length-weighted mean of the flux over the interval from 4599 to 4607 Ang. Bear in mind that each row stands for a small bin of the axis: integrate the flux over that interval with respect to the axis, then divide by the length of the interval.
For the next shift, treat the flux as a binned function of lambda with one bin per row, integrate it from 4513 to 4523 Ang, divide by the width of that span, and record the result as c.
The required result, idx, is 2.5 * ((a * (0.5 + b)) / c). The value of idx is 34.1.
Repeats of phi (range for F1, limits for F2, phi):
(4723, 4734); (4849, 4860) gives 1.04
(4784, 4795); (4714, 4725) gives 1.04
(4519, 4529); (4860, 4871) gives 1.07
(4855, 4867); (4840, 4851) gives 1.18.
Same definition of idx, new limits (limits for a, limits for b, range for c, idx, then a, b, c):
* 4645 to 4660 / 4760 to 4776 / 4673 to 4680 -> 28.3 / 10.8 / 11.1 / 11.1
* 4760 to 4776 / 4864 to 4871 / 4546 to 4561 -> 29.9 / 11.1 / 11.1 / 10.7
